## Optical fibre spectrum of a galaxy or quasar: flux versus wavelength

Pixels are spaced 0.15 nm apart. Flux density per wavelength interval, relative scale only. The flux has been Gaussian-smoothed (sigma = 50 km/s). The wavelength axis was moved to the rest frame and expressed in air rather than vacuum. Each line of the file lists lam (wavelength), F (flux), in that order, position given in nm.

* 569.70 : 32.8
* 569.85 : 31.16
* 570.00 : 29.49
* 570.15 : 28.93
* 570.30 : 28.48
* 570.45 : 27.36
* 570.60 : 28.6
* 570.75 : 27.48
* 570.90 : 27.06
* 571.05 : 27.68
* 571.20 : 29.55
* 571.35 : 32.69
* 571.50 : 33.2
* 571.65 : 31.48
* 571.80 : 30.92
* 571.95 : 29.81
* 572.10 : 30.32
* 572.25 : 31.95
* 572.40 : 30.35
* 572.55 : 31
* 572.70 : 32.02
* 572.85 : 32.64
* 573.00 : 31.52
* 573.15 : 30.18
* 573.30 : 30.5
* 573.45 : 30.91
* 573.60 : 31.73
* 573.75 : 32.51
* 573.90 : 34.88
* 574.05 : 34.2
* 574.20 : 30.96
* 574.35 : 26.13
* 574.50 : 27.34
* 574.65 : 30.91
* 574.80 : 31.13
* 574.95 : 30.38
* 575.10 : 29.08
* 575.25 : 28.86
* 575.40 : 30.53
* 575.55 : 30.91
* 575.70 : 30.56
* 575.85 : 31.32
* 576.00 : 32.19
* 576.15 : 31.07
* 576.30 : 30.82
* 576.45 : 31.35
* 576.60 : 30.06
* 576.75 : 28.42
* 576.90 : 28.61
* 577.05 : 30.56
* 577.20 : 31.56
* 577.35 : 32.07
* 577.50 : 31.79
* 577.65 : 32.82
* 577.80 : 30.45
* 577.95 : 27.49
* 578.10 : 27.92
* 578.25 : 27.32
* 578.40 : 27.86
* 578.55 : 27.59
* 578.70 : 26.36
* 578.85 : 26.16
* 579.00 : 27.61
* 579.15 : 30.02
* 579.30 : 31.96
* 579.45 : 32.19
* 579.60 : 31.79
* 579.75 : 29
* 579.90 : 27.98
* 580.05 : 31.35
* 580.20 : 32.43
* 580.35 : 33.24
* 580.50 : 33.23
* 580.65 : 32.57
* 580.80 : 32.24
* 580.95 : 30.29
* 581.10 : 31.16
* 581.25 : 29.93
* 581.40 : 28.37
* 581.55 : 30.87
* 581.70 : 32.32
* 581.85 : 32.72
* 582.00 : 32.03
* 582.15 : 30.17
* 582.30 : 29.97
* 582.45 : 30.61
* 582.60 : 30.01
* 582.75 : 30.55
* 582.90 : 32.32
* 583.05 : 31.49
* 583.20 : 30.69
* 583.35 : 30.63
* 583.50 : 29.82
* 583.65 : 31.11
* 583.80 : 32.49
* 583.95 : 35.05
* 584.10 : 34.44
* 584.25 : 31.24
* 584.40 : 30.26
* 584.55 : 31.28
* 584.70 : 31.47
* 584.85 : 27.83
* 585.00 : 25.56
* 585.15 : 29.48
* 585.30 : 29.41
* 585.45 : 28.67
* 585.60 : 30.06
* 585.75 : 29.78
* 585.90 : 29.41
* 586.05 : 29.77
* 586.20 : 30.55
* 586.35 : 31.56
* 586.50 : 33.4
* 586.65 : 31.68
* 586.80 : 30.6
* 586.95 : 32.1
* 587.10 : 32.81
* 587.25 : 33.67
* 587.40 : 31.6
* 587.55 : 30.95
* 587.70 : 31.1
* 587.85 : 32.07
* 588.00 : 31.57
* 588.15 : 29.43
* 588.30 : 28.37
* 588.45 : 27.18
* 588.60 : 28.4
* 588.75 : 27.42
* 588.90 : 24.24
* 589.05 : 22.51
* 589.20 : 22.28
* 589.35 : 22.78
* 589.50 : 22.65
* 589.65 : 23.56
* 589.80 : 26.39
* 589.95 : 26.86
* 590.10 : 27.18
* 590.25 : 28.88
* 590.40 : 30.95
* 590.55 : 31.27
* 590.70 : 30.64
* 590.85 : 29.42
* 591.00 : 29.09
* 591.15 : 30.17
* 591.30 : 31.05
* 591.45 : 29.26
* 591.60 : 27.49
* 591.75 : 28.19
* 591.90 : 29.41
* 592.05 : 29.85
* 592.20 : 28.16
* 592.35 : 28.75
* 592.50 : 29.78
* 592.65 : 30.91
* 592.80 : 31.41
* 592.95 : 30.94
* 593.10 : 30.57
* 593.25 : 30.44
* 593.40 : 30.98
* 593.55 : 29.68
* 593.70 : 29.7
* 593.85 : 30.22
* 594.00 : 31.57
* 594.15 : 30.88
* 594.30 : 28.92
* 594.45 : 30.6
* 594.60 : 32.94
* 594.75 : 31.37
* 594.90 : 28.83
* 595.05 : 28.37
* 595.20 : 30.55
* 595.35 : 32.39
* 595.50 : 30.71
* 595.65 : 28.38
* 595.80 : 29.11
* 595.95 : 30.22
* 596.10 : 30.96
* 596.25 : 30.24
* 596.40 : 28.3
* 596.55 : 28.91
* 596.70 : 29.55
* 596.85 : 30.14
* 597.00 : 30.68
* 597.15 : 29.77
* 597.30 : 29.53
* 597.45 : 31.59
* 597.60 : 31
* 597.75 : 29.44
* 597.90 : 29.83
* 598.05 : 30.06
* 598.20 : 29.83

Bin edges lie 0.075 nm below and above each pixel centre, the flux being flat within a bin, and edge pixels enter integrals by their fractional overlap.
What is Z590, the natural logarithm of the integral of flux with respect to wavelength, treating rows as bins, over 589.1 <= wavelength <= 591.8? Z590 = 4.31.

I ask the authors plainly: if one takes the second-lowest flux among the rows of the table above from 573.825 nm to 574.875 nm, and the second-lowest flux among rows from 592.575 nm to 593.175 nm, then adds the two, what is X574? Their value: 58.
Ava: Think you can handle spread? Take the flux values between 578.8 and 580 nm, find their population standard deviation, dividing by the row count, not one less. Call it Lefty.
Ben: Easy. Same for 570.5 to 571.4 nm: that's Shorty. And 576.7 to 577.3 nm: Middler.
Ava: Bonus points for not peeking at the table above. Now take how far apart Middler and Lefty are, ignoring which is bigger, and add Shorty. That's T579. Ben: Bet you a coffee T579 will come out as 2.7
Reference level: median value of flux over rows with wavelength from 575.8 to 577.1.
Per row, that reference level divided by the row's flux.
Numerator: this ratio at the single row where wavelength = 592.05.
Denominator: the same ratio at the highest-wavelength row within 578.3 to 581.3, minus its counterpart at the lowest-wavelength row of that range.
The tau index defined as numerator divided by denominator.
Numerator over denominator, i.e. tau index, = -13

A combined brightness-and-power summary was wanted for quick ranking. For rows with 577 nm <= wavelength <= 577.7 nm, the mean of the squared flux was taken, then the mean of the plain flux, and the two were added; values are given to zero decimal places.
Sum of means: 1041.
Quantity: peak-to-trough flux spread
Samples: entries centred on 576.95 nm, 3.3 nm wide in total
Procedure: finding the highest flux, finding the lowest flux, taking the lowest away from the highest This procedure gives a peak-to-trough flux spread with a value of 5.5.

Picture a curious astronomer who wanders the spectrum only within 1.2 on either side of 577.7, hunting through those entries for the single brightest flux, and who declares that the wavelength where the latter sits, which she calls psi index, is 577.65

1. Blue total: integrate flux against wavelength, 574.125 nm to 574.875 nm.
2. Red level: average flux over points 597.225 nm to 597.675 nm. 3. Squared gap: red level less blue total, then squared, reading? 76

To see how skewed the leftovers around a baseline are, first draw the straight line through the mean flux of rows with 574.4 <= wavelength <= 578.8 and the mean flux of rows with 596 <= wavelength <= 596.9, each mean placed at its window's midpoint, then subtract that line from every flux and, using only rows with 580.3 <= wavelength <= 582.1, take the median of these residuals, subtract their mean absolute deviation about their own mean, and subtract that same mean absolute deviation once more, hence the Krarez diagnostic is 0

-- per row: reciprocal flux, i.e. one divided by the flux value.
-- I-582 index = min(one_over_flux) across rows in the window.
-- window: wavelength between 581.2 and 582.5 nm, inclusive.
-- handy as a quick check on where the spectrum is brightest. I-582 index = 0.0306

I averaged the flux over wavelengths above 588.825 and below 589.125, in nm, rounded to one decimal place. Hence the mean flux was 23.4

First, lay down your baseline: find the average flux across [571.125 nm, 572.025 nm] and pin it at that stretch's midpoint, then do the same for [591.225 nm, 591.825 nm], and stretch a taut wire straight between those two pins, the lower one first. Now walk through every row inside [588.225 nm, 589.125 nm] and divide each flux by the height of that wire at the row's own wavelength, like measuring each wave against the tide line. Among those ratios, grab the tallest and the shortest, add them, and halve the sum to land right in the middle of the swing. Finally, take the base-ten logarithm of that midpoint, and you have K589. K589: -0.061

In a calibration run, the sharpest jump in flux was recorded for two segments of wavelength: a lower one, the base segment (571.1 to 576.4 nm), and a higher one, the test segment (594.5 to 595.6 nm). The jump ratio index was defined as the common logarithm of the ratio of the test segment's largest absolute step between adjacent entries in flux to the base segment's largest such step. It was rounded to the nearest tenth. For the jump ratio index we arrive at -0.3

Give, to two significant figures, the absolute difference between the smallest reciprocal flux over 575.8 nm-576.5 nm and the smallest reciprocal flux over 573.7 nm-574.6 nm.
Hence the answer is 0.0024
